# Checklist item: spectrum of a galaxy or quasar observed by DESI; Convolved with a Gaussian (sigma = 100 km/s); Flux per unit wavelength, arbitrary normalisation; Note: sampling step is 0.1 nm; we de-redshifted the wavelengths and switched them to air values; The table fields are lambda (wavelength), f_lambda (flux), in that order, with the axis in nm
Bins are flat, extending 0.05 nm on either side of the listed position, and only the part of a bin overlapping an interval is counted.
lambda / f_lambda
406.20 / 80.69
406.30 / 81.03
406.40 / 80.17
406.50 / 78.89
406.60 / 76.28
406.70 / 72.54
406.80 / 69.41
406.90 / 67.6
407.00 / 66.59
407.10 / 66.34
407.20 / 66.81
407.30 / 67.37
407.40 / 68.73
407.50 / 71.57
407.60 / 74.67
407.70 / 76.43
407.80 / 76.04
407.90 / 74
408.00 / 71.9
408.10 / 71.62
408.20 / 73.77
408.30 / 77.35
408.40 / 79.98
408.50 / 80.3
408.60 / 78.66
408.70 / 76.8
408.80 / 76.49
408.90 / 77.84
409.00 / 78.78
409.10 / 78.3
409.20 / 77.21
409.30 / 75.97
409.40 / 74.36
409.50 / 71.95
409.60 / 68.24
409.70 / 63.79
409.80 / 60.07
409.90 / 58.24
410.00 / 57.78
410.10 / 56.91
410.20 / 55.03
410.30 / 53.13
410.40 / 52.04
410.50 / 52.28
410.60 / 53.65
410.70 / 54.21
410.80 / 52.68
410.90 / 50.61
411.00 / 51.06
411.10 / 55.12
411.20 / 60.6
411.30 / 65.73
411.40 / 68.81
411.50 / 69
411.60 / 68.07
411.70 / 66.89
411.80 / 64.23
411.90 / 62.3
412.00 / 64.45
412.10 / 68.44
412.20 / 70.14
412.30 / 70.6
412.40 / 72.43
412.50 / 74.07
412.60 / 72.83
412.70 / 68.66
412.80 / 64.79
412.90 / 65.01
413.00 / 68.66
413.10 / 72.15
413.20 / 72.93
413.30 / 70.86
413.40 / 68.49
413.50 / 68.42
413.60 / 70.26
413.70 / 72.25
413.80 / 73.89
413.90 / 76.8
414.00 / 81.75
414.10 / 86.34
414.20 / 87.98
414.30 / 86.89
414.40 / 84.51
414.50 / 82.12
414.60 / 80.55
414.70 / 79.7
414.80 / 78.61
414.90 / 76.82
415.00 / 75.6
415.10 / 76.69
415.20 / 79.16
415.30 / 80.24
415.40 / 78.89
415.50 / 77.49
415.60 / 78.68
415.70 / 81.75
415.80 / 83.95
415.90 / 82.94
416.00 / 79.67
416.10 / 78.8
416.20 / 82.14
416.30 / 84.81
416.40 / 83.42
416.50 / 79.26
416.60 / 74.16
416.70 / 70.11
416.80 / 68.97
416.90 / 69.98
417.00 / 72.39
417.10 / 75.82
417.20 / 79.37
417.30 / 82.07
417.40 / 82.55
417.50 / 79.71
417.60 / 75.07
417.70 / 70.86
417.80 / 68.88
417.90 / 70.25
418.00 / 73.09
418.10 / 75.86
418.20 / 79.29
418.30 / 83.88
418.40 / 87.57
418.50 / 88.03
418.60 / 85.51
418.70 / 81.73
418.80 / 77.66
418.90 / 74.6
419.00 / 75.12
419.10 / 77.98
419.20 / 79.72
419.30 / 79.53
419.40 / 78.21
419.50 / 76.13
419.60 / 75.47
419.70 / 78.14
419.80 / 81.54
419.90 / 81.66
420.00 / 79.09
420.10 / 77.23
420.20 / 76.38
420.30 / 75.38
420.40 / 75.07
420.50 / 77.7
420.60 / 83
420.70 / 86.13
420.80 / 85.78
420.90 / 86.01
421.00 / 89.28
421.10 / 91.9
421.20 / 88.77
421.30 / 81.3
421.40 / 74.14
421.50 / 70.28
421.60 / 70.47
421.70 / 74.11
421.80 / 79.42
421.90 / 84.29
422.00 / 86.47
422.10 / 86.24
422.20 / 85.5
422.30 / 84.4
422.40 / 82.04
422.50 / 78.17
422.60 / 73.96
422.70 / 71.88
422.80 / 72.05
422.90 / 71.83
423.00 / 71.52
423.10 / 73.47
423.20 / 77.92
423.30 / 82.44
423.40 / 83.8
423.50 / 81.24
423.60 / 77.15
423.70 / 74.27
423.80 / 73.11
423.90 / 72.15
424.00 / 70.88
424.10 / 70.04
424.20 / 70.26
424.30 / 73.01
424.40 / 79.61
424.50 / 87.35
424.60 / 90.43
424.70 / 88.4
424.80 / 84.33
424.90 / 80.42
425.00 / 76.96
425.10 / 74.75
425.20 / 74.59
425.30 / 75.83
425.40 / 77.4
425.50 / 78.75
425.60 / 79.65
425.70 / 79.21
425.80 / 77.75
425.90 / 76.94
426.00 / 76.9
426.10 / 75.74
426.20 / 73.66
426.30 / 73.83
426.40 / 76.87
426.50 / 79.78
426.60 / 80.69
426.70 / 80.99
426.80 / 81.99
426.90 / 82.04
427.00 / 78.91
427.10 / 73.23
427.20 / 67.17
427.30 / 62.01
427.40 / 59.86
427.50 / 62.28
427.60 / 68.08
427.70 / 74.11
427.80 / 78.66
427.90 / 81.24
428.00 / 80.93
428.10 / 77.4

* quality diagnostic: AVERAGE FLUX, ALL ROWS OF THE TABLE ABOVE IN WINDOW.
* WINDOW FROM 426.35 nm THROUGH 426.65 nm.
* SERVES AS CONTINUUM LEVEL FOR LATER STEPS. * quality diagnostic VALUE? 79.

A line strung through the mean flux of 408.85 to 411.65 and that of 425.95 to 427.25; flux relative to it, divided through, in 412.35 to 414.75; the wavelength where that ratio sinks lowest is 412.80 nm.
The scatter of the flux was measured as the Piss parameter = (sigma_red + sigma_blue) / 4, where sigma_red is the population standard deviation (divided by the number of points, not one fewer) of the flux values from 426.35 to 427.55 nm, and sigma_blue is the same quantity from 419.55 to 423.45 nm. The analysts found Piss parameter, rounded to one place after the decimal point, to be 3.5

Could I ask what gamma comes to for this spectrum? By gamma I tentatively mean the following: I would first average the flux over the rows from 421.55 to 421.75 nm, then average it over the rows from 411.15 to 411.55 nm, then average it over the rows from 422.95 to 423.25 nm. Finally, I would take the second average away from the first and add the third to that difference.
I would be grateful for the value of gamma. 81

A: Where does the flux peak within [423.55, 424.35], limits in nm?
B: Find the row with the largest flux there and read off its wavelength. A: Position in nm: 423.60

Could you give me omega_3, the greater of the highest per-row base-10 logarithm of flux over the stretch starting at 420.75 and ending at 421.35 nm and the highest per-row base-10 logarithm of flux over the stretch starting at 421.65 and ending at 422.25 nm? 1.96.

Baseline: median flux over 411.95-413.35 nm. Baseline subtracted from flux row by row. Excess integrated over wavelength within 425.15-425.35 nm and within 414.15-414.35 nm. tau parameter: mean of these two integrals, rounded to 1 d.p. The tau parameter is 2.2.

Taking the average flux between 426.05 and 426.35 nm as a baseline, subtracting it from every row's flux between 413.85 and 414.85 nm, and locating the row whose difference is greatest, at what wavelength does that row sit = 414.20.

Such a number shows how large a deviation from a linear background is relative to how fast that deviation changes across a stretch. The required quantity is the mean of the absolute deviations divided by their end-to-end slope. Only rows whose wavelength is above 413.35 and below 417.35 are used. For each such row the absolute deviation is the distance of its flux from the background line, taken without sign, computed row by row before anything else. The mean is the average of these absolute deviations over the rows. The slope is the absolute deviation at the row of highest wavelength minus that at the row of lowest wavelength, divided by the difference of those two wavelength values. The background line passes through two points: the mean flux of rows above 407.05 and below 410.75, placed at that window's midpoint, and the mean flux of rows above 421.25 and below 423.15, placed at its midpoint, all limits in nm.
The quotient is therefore 6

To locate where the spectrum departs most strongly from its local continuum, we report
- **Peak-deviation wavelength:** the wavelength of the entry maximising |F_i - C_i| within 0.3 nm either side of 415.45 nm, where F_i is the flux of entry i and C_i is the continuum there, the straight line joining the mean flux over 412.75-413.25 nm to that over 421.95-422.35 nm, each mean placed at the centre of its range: 415.70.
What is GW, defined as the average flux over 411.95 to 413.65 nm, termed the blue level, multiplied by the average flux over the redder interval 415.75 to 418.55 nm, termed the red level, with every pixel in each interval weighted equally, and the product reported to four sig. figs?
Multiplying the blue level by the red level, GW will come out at 5426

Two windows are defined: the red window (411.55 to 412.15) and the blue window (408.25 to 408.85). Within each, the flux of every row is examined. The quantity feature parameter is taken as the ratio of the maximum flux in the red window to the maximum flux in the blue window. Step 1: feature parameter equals 0.85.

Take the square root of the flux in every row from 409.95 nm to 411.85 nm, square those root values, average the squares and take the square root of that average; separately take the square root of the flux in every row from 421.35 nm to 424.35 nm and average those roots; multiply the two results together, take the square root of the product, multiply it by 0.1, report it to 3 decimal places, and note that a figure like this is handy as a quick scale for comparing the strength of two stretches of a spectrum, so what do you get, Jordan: 0.817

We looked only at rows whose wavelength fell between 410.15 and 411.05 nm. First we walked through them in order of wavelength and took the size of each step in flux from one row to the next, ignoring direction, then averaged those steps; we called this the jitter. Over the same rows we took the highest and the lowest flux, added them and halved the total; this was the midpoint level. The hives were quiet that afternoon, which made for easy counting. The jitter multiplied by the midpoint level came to 61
